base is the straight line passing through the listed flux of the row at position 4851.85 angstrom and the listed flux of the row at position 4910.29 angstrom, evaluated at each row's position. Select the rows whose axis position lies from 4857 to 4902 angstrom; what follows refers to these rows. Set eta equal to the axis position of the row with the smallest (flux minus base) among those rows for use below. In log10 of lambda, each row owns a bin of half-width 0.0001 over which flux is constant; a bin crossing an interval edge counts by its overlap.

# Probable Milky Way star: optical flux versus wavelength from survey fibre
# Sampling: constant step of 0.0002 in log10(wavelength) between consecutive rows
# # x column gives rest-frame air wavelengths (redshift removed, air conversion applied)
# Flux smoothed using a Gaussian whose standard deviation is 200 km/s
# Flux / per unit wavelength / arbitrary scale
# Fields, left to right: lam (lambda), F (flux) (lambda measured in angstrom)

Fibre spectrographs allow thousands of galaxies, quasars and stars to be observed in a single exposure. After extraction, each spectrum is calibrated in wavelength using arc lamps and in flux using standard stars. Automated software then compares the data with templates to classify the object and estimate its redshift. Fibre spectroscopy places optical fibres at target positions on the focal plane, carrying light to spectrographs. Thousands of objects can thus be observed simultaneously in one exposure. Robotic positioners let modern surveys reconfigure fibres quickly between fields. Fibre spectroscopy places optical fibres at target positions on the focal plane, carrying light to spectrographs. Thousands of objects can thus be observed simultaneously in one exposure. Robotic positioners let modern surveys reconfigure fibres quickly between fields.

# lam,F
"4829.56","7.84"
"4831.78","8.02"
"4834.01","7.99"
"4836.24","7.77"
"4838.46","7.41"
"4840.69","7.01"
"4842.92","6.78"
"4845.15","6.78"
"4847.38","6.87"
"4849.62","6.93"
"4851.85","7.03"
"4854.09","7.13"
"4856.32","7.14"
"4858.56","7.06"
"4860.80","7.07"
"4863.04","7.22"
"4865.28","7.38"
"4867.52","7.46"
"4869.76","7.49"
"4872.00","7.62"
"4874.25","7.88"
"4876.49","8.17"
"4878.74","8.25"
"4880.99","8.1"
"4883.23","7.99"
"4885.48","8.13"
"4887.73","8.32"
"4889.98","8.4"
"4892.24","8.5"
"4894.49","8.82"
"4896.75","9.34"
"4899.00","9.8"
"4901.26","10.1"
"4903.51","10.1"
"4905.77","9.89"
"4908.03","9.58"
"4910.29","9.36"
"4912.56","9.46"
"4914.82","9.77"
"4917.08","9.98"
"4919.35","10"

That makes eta 4860.80 angstrom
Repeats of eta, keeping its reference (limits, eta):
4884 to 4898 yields 4885.48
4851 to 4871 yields 4860.80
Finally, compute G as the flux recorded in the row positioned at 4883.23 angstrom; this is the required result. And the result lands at 7.99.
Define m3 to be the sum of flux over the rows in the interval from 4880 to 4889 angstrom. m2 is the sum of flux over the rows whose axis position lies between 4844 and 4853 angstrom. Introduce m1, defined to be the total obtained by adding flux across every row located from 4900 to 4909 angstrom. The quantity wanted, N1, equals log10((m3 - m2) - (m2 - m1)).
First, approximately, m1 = 39.7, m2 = 27.6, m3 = 32.5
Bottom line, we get 1.23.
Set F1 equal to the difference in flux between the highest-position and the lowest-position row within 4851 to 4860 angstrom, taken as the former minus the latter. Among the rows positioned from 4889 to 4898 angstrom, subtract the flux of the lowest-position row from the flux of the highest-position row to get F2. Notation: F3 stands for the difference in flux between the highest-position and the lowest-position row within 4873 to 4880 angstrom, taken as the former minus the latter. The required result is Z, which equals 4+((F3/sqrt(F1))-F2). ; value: 5.2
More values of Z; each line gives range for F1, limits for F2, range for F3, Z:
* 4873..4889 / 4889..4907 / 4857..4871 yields 3.2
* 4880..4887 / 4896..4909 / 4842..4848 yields 4.3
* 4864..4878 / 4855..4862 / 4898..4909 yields 3.8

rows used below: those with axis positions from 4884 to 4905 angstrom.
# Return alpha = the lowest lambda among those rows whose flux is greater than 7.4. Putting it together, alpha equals 4885.48 angstrom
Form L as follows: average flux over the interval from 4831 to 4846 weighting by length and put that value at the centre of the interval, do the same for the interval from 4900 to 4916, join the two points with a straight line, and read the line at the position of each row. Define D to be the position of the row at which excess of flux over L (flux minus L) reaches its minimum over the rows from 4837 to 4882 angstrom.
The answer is 4860.80 angstrom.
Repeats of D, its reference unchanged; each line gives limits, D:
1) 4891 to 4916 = 4892.24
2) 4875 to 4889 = 4883.23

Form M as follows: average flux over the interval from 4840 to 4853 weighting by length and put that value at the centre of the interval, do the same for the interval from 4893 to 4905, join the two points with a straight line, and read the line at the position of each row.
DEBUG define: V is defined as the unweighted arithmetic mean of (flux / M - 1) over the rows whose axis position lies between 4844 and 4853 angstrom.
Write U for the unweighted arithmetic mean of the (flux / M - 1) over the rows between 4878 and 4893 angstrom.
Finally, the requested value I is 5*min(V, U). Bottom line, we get -0.37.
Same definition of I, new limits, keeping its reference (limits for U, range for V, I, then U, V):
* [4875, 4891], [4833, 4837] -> -0.34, -0.068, 0.250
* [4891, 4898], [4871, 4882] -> -0.26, -0.053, -0.052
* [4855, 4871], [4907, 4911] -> -0.33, -0.063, -0.066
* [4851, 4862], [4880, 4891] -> -0.41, -0.042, -0.081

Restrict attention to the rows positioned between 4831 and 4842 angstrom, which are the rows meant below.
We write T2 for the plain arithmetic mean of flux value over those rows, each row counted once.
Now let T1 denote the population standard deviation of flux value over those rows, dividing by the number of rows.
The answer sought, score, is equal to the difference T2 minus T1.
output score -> 7.3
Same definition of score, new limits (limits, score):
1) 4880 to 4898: 8.0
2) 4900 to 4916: 9.5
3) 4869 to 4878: 7.5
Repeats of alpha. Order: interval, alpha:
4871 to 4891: 4872.00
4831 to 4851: 4831.78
